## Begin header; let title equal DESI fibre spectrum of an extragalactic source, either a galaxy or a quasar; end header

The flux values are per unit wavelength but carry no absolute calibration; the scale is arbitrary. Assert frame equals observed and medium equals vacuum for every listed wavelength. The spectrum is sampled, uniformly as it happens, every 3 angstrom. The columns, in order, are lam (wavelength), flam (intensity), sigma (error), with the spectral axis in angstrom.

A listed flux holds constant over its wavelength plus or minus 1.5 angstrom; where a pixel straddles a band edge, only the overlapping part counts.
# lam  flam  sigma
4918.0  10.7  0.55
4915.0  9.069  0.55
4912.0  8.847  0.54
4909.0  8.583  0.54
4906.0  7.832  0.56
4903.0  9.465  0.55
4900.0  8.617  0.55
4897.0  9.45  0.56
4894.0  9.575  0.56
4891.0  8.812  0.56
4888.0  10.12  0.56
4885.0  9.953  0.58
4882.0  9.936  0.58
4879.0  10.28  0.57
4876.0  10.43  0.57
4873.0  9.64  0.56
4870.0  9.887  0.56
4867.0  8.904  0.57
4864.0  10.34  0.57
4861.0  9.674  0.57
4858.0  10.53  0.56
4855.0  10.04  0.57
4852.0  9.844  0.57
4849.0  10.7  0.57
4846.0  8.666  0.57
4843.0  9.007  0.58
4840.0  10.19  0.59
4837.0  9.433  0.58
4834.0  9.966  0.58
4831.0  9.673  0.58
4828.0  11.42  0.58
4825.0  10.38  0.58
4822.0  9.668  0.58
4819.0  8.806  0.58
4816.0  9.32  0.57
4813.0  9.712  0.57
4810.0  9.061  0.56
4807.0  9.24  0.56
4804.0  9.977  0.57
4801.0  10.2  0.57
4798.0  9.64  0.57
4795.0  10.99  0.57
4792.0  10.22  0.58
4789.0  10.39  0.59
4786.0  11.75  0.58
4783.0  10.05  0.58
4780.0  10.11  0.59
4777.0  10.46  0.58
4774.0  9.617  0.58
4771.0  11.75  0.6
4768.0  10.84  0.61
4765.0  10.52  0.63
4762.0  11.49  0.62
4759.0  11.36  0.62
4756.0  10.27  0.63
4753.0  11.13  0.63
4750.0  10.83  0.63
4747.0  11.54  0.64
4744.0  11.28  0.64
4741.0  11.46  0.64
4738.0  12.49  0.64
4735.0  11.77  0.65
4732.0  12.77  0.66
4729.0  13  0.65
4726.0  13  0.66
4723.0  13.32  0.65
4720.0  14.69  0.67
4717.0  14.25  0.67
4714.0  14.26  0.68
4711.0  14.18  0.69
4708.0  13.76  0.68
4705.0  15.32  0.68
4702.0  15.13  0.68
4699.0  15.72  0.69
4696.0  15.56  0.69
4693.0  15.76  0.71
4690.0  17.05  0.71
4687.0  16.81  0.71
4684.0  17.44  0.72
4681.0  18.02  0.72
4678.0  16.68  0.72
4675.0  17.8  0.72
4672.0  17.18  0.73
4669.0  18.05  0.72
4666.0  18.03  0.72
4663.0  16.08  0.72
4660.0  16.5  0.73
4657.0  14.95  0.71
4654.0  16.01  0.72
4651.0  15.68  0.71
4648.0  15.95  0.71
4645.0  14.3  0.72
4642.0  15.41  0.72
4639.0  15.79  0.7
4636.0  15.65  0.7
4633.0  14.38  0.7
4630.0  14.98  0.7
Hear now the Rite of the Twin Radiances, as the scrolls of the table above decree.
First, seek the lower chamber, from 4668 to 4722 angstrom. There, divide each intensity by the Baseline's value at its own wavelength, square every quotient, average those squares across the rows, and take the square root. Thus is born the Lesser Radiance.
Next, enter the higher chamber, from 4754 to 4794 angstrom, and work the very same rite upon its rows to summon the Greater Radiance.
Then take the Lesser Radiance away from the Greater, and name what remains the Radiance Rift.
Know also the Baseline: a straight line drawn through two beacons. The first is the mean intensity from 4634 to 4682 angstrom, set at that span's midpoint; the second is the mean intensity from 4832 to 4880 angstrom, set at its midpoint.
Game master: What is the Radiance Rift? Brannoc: -0.20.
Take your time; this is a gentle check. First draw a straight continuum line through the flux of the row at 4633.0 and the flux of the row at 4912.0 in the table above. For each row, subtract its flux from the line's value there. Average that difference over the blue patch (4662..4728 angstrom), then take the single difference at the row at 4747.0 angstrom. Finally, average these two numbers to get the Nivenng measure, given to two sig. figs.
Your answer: -1.0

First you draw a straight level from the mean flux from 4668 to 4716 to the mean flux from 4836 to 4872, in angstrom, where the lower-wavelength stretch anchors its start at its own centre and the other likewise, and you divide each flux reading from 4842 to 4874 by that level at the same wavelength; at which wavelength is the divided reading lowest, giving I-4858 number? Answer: 4846.0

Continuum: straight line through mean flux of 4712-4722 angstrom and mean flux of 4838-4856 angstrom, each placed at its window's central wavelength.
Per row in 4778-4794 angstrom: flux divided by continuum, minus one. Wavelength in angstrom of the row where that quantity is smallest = 4780.0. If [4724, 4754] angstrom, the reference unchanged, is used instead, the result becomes 4750.0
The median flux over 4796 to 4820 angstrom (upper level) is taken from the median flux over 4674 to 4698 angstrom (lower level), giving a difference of 7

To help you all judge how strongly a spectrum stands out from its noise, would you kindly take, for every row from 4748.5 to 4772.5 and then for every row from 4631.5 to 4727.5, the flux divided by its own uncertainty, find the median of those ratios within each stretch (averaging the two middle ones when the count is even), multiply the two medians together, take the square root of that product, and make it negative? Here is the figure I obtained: -19.9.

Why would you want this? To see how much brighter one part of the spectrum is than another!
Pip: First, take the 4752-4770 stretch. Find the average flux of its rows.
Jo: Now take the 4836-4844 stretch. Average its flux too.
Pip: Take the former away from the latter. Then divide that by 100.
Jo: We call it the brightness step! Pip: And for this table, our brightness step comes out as -0.014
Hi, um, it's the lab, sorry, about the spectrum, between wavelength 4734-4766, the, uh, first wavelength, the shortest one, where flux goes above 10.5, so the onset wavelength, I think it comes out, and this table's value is 4735.0 angstrom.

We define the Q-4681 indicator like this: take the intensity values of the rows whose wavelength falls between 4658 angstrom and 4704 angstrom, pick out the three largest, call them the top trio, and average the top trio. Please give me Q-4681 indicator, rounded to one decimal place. 18.0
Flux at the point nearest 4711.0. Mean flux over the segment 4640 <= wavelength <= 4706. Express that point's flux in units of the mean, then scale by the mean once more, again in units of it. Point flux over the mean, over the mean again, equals 0.053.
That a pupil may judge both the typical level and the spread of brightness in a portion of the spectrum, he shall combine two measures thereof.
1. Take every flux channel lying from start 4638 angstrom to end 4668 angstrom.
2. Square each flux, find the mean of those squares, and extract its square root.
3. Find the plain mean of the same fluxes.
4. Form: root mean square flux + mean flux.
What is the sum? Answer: 32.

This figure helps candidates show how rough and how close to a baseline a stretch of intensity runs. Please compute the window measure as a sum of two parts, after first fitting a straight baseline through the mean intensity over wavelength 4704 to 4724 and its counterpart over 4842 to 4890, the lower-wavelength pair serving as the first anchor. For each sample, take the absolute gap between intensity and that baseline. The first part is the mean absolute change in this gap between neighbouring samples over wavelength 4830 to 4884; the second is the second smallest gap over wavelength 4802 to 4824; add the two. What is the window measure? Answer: 2.14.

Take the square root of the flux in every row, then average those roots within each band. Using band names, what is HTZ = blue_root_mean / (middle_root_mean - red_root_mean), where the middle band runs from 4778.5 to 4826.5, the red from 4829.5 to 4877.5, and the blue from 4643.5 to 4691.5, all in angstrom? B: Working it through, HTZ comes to 162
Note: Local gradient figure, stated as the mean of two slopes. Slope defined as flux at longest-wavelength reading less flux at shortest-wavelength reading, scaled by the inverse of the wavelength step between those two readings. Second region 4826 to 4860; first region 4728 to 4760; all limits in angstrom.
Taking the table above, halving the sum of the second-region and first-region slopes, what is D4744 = -0.042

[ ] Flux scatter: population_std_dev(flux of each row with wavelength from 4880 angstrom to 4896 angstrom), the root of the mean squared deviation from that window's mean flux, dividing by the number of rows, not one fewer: 0.47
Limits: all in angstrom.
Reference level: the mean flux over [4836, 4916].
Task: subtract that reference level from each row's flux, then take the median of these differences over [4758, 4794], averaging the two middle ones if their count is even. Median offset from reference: 0.9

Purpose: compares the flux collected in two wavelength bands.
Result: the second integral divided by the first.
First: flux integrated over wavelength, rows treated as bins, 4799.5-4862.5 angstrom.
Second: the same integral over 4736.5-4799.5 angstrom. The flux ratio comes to 1.1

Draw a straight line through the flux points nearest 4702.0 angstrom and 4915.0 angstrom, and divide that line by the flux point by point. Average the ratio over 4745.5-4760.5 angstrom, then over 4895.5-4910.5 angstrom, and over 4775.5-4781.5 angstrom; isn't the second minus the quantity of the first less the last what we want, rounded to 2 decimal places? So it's 1.09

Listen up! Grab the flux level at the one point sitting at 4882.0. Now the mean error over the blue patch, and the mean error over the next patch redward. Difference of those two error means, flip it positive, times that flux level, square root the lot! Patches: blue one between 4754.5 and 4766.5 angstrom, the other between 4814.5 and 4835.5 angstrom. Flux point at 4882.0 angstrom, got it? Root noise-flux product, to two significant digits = 0.68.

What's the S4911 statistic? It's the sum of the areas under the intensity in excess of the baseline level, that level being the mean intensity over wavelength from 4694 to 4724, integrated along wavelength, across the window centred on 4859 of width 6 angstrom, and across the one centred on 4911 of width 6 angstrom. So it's -63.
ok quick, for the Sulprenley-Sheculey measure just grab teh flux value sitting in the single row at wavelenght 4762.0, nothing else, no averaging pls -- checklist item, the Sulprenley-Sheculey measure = 11.49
